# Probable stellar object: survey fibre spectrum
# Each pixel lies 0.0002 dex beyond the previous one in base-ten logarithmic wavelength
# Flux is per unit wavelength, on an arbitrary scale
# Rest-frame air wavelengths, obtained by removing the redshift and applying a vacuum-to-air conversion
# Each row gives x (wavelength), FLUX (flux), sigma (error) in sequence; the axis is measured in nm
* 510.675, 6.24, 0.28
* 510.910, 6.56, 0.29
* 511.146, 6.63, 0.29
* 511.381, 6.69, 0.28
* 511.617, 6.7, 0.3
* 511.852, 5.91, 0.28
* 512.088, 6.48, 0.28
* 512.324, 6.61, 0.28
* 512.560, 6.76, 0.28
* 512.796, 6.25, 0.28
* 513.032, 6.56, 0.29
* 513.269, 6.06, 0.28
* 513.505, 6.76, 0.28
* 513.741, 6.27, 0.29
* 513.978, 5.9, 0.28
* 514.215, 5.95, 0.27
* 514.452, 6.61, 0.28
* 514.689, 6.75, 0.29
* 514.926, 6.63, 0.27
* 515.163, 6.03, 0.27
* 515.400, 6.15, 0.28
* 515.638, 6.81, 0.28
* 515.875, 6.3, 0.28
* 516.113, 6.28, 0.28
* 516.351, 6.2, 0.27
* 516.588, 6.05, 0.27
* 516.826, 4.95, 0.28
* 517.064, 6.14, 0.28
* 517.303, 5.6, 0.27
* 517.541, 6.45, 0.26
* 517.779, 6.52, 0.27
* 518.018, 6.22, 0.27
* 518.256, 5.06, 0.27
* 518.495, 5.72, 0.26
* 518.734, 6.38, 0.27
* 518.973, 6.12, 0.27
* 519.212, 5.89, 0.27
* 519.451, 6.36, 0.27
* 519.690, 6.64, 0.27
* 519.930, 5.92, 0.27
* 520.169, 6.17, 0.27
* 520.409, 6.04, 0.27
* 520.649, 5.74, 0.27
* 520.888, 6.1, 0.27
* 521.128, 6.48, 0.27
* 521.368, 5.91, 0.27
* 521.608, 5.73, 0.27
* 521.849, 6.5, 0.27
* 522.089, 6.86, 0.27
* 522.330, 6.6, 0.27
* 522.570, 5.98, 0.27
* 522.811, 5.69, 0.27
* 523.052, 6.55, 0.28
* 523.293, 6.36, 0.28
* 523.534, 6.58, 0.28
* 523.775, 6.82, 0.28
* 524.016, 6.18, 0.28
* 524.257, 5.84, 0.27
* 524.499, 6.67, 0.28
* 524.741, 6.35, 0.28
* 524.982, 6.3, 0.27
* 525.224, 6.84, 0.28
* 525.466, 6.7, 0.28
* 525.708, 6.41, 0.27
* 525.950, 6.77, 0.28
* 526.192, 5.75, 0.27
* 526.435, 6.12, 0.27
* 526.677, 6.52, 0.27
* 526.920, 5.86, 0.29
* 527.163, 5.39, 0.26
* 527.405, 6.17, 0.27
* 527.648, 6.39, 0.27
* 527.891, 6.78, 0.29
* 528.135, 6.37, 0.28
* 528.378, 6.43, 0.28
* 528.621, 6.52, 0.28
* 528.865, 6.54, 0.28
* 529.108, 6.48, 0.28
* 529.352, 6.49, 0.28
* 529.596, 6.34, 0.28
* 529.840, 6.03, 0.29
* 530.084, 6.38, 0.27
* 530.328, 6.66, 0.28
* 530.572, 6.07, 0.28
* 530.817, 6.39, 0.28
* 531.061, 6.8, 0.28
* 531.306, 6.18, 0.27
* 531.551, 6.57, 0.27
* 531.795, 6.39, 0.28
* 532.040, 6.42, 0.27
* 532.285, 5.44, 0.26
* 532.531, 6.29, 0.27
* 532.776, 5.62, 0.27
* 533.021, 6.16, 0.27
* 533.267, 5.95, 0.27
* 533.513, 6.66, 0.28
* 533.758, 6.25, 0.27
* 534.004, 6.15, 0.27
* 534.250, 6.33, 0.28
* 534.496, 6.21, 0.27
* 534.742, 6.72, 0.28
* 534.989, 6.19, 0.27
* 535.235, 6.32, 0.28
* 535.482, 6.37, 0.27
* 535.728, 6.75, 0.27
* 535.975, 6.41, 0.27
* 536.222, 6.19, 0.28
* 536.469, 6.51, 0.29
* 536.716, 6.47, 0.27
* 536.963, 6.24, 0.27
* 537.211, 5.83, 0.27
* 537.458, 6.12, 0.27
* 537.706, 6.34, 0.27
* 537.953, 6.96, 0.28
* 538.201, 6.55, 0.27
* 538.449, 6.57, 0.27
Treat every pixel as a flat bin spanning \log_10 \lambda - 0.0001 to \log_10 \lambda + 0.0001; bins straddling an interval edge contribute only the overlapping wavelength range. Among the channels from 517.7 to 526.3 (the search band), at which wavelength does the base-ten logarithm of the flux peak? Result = 522.089 nm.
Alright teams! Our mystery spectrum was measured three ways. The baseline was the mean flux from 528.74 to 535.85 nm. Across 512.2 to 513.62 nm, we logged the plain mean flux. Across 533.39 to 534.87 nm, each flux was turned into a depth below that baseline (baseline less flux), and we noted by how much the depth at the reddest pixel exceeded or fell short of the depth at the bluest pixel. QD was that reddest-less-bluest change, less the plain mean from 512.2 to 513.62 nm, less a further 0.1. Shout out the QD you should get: -6.7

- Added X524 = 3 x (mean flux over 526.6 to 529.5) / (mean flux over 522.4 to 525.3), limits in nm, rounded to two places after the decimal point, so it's 2.99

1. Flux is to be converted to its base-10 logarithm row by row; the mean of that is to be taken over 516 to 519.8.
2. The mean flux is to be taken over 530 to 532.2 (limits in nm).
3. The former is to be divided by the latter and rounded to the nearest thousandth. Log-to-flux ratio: 0.121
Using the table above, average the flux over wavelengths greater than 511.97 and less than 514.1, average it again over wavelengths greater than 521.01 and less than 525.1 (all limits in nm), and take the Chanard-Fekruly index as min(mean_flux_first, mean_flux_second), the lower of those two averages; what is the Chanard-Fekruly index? 6.32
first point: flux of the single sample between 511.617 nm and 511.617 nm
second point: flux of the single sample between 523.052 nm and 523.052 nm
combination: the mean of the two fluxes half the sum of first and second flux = 6.6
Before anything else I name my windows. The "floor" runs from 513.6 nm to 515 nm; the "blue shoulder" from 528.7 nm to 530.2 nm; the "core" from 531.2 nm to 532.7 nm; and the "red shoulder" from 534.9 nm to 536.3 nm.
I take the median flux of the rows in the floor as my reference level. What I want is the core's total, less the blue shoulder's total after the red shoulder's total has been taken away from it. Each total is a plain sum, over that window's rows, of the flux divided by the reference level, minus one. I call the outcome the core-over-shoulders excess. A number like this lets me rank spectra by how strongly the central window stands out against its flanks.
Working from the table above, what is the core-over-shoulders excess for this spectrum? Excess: -0.21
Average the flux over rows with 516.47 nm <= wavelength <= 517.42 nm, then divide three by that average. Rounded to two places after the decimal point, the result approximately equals 0.53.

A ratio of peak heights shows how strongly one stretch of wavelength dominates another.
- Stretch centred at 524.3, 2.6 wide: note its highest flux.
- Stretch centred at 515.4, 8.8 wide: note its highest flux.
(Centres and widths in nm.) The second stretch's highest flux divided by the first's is 1.00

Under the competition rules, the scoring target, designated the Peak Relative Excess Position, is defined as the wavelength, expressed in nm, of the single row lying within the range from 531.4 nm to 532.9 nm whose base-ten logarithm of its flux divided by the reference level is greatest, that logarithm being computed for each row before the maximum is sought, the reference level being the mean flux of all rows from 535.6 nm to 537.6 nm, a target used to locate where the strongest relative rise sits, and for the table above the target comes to 531.551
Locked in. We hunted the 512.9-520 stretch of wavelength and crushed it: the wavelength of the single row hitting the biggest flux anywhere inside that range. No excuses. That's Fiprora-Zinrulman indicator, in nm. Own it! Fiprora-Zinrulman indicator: 515.638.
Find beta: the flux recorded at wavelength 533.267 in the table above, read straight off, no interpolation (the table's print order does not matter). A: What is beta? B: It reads 5.95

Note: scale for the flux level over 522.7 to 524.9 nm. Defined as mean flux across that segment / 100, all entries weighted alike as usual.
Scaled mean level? 0.063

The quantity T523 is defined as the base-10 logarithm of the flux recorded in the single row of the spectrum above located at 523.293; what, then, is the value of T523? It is 0.803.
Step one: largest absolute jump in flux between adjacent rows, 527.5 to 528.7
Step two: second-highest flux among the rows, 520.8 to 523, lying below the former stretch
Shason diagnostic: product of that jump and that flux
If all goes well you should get 2.7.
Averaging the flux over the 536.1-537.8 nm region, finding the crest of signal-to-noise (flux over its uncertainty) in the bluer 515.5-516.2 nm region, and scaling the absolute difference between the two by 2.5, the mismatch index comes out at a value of 45.2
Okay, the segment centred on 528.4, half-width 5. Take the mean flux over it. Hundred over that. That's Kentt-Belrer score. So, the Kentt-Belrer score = 15.8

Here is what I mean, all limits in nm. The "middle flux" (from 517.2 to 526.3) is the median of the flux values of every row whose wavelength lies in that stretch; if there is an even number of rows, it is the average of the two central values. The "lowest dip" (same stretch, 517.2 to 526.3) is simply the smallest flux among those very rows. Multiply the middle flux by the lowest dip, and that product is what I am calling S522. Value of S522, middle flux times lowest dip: 32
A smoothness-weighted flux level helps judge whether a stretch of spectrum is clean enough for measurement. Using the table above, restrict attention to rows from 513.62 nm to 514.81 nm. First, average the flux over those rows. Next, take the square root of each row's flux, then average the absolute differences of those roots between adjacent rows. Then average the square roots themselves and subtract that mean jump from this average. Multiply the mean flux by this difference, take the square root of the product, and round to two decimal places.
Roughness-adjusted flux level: 3.93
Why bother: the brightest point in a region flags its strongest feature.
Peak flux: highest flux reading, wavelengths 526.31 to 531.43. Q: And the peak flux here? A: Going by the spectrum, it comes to 6.8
